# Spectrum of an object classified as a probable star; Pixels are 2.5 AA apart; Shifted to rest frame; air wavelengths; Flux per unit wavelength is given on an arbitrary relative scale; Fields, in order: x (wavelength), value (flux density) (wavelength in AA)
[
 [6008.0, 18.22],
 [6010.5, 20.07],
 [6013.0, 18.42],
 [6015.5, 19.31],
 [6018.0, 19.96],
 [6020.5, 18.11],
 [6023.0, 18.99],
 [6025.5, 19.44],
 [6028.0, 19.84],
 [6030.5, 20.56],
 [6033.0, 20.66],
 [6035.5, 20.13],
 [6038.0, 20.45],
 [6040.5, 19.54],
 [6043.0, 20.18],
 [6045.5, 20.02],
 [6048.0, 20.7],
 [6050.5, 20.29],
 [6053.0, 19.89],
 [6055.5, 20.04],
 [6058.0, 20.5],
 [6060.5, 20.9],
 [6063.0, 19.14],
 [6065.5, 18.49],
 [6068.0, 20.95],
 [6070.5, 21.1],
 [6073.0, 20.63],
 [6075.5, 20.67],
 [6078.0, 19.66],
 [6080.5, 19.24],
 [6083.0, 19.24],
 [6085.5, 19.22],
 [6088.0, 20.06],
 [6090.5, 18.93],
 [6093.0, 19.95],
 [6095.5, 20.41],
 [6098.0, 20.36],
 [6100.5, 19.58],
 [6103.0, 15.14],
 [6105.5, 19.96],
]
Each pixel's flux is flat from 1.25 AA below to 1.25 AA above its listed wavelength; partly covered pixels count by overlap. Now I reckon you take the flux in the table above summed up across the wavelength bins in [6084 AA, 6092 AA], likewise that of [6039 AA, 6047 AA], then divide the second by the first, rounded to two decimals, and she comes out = 1.03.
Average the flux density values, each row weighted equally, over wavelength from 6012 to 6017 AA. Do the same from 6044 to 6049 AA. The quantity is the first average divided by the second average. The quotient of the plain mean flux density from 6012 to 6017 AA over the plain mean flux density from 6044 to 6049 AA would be 0.93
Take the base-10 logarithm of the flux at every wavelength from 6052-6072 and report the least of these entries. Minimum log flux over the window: 1.267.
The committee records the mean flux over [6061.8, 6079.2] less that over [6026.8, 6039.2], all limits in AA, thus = -0.2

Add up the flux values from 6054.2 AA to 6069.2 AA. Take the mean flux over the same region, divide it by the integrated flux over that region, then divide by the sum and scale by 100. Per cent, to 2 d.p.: 0.06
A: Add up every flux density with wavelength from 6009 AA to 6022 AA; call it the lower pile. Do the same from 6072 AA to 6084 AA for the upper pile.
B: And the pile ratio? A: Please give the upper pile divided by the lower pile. 1.04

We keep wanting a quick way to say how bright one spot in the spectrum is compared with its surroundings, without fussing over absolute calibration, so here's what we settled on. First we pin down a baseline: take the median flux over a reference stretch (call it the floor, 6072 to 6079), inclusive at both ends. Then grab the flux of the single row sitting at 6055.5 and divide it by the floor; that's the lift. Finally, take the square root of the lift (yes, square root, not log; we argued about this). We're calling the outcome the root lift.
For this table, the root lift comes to 0.986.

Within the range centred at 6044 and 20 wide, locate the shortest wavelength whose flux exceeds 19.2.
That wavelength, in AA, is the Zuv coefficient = 6035.5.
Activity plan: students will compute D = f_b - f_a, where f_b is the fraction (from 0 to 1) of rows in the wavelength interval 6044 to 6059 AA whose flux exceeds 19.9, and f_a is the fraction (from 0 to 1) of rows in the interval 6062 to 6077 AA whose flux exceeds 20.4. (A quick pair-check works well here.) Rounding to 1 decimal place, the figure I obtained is 0.2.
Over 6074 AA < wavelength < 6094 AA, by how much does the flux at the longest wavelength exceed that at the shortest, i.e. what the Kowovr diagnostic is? -0.72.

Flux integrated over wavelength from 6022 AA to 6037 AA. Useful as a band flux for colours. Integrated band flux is 299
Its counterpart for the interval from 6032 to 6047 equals 302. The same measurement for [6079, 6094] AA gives 292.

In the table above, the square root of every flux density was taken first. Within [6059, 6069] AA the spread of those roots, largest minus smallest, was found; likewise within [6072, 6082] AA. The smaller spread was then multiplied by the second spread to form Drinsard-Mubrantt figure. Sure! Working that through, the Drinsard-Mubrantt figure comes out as 0.026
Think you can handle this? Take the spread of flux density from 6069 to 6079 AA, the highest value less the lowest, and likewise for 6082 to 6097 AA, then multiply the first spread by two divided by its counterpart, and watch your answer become 1.9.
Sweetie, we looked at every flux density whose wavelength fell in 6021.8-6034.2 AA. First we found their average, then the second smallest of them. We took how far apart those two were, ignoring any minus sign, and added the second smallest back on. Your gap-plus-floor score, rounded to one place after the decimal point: 19.9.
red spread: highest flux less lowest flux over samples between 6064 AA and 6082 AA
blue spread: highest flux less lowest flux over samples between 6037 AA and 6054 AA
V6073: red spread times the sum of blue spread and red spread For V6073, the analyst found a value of 10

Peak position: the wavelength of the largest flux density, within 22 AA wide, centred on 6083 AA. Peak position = 6075.5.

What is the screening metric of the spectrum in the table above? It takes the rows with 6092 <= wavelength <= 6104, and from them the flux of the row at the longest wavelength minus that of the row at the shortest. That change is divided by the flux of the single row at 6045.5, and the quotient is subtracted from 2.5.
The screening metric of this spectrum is 2.74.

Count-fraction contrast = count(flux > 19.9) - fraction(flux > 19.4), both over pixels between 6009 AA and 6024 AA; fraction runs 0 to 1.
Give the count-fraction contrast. 1.7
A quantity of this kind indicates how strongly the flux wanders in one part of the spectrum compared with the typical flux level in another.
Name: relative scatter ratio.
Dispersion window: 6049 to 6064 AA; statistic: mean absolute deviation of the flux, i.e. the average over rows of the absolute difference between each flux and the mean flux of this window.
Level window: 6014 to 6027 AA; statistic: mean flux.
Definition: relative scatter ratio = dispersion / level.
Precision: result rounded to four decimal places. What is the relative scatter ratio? 0.0228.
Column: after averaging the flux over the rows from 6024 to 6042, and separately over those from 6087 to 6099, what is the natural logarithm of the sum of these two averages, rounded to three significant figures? 3.69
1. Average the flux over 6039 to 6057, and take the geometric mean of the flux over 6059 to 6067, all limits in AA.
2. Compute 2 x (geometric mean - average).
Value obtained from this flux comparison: -1.2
